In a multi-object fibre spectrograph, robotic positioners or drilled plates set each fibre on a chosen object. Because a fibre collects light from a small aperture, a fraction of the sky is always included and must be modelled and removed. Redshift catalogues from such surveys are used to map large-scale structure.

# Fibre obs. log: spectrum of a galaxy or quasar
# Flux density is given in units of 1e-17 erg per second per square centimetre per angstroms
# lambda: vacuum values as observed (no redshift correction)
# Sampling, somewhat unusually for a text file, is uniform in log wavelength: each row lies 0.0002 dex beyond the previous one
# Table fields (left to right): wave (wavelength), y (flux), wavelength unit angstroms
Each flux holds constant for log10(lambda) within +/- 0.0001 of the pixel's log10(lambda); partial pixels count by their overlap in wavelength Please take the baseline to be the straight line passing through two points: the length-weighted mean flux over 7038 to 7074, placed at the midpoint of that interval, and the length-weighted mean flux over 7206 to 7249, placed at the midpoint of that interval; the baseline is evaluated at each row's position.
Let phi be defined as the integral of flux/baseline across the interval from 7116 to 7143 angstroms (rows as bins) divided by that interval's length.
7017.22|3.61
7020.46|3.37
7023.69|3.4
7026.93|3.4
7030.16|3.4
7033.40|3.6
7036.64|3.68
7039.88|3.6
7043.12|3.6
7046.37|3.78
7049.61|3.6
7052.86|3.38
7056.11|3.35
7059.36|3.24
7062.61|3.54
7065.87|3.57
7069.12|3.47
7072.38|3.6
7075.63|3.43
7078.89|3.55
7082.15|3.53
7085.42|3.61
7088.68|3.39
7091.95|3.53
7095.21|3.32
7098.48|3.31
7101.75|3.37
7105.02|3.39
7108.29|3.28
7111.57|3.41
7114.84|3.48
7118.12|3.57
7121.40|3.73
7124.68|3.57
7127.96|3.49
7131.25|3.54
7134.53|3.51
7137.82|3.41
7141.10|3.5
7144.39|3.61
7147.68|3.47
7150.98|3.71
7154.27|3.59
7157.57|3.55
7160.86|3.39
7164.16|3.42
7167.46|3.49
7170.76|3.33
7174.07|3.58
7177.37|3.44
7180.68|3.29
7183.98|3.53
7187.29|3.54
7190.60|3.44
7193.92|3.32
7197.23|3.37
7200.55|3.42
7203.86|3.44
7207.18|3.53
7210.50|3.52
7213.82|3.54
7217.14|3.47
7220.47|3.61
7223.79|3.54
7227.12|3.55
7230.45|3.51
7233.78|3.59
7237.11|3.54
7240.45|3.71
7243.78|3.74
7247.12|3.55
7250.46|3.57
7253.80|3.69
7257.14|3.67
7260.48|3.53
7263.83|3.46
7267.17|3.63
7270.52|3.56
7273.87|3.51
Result 1.00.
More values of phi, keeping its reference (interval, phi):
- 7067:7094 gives 1.00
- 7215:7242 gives 1.00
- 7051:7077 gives 0.98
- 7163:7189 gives 0.97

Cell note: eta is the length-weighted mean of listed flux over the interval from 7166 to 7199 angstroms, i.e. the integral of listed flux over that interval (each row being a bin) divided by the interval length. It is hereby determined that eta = 3.43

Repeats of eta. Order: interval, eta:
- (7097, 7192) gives 3.48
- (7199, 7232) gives 3.51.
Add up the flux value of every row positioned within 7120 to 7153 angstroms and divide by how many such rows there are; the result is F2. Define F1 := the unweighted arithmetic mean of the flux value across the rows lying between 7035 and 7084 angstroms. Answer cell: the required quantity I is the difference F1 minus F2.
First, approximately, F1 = 3.53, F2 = 3.55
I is -0.03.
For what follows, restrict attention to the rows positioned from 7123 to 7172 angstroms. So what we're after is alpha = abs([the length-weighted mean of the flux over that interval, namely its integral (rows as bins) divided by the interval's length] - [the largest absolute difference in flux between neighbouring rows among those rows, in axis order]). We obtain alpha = 3.27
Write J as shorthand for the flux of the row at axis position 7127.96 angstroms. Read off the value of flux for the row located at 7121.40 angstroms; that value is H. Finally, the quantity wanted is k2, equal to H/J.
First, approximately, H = 3.73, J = 3.49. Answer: 1.07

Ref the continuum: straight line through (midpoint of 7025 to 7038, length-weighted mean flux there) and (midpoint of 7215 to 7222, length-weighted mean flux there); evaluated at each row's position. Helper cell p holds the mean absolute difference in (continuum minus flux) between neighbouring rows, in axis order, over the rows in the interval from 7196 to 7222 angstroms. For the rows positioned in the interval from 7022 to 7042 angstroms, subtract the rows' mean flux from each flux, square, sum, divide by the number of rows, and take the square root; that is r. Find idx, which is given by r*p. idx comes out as 0.0066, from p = 0.057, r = 0.12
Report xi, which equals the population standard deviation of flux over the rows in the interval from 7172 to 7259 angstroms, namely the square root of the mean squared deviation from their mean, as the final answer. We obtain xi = 0.108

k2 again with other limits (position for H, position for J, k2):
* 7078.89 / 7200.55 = 1.04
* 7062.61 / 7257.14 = 0.96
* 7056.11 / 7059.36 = 1.03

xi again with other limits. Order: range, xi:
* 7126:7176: 0.093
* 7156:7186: 0.094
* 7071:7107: 0.105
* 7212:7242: 0.065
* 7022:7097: 0.127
